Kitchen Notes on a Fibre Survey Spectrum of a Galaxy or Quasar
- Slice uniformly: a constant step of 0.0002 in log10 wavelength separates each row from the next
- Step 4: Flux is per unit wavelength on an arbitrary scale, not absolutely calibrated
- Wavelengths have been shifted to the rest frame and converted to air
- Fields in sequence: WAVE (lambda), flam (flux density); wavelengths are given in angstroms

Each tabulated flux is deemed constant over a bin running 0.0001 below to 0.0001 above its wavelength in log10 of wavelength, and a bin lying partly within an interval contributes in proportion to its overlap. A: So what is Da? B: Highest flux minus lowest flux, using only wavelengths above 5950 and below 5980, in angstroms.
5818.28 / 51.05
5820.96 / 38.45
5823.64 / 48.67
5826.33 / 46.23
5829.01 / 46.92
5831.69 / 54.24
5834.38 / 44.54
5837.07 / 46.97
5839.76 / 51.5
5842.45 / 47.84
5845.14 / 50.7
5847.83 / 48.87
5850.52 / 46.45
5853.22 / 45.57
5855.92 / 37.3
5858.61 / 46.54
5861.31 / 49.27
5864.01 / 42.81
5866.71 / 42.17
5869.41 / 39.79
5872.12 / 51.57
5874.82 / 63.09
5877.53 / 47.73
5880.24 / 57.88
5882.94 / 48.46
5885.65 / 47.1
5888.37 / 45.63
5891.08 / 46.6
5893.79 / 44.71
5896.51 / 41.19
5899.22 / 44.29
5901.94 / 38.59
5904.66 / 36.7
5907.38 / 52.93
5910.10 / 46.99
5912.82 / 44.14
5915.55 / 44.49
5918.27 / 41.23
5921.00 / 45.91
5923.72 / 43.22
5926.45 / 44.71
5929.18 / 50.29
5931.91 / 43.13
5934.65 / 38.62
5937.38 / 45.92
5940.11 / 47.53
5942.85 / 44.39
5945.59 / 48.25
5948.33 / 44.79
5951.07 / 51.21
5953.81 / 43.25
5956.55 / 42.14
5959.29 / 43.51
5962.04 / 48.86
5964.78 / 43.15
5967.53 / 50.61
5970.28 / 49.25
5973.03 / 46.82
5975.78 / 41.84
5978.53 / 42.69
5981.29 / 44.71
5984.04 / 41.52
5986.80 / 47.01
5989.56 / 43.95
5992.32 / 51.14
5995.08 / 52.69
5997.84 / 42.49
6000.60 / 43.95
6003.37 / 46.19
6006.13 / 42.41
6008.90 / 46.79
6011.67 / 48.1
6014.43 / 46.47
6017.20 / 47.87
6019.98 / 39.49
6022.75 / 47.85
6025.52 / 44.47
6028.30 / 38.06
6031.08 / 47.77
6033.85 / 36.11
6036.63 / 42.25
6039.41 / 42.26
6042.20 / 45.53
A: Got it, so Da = 9.4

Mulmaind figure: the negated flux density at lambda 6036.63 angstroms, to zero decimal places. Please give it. -42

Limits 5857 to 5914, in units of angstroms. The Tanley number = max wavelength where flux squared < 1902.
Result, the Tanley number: 5904.66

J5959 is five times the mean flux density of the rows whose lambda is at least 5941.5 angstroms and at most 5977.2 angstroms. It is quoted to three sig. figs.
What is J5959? 230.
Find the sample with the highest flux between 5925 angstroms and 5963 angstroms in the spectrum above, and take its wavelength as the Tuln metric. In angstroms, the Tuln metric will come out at 5951.07 angstroms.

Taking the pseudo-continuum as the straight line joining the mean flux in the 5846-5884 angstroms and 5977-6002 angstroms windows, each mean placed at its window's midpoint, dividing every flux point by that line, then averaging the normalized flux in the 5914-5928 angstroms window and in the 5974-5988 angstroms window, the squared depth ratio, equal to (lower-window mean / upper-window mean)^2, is 0.97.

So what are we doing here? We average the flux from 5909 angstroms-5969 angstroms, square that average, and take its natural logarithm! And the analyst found 7.63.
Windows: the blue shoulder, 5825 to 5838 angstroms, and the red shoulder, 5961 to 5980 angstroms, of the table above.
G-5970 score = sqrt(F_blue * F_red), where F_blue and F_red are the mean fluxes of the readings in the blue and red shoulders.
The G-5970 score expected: 47.0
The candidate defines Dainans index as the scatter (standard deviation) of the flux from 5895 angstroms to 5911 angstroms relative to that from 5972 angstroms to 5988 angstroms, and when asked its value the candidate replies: 2.4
